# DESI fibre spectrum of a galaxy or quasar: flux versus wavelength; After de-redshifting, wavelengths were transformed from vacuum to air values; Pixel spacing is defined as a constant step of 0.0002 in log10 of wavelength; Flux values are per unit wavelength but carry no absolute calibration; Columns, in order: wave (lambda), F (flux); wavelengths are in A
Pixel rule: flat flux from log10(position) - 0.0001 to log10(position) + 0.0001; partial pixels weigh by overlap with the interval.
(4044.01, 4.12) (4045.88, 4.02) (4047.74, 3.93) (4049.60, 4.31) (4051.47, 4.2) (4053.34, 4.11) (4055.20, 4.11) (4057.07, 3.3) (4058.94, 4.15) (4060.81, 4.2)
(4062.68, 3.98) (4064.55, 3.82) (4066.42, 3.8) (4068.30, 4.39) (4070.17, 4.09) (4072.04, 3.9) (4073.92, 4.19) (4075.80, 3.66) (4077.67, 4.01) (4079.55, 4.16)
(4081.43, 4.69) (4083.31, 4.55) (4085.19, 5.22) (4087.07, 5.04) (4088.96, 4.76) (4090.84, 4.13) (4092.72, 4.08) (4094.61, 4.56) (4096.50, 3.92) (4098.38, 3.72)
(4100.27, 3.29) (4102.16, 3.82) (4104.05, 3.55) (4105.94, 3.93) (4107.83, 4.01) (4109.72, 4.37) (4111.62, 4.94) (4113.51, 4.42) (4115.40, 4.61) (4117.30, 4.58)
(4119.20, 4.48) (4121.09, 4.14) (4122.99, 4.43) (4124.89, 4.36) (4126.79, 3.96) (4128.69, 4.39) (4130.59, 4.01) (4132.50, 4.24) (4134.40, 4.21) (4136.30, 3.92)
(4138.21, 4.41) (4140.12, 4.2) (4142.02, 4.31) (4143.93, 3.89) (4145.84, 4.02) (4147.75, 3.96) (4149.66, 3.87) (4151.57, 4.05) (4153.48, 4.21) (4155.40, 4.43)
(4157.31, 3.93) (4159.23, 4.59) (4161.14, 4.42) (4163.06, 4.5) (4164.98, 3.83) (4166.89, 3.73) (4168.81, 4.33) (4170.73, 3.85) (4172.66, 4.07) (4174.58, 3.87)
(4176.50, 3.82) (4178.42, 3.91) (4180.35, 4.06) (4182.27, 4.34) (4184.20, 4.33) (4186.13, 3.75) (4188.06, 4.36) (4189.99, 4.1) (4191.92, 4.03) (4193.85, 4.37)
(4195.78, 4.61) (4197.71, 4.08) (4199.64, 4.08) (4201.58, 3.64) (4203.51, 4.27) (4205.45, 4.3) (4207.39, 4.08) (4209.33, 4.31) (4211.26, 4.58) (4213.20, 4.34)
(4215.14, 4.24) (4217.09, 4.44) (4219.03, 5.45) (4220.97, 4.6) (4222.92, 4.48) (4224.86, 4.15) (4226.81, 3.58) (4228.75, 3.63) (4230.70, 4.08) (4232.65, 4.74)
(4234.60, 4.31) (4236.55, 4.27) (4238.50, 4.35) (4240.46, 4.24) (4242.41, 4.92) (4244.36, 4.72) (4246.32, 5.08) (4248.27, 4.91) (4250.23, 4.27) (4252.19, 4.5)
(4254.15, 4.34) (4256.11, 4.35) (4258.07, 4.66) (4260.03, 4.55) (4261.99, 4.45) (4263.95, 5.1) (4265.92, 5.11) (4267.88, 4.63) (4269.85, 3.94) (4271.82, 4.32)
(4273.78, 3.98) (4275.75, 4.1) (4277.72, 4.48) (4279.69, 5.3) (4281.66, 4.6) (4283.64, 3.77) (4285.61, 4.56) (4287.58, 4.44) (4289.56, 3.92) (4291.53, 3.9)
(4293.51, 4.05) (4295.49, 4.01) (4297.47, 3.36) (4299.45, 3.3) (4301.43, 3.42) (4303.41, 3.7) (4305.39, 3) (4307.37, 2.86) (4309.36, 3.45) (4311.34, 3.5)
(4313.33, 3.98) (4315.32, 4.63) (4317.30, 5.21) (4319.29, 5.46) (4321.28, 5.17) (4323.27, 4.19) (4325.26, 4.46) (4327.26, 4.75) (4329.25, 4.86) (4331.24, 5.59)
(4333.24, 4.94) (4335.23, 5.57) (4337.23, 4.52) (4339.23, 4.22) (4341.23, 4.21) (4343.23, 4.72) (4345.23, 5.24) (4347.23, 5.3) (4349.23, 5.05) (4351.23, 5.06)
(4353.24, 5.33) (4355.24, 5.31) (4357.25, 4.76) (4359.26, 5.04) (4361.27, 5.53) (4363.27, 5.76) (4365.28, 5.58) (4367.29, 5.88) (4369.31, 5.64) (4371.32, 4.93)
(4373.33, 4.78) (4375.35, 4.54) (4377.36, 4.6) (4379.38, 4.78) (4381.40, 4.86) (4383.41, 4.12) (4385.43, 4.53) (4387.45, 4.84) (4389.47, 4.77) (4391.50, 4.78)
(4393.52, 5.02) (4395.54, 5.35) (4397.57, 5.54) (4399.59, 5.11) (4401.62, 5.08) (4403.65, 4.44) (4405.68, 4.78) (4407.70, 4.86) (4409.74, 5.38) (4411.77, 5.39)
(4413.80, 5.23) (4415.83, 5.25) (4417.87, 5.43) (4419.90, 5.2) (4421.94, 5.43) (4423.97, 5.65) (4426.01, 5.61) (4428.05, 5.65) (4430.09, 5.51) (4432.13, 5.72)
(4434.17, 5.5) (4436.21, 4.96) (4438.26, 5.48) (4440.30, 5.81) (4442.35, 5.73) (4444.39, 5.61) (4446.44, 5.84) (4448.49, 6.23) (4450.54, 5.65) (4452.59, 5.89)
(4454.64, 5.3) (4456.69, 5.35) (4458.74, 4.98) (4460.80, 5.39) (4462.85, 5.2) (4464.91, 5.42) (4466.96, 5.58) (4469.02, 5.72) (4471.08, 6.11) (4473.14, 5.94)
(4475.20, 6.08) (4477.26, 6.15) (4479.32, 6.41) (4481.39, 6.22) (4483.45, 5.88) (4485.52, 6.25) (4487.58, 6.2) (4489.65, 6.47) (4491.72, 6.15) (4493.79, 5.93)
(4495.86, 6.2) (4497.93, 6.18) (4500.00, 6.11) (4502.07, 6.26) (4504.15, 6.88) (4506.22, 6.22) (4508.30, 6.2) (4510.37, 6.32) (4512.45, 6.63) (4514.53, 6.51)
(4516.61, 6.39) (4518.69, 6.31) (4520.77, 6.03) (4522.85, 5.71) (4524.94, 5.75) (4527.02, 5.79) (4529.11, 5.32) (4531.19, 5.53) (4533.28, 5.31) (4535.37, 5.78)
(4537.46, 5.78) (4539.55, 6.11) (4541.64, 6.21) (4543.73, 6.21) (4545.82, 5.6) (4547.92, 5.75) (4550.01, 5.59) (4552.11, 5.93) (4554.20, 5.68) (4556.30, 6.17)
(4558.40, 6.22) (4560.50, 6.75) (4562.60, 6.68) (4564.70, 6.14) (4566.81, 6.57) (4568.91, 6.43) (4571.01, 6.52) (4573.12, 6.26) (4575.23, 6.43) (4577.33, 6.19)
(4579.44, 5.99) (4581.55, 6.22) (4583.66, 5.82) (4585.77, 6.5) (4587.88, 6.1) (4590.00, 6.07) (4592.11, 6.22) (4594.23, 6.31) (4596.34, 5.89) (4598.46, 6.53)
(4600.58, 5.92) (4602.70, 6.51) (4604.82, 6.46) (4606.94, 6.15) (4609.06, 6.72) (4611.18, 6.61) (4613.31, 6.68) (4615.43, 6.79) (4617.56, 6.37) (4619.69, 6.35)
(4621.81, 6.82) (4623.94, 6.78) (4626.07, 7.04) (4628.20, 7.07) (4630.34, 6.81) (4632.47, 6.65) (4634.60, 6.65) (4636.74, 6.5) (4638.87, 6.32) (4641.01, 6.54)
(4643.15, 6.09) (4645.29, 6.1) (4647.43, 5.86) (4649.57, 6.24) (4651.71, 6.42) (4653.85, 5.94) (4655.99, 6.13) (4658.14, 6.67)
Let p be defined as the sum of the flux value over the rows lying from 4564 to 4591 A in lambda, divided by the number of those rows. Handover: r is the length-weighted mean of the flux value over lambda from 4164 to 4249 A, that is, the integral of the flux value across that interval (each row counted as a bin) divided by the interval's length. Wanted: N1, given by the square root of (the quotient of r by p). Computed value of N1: 0.8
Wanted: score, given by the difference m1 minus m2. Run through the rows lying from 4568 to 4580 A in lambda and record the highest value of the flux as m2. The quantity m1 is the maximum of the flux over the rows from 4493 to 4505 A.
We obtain 0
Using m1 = 6.88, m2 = 6.52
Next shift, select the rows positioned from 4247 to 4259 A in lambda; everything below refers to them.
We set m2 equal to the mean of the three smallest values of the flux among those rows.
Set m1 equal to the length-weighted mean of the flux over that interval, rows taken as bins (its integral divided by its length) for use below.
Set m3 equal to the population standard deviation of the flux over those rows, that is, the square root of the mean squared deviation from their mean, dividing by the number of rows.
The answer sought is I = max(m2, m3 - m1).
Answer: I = 4.32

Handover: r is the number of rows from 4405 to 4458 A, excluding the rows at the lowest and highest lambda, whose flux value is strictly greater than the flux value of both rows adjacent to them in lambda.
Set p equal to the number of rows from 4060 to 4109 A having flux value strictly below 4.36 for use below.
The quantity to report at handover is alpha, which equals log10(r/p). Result -0.38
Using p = 19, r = 8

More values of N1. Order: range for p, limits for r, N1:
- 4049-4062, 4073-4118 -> 1.0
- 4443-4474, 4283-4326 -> 0.8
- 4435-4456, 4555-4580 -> 1.1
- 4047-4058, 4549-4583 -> 1.2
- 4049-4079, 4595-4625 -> 1.3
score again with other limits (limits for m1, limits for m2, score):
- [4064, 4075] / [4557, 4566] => -2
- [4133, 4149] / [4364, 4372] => -1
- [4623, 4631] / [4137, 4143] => 3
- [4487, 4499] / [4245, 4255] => 1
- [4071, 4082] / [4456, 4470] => -1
